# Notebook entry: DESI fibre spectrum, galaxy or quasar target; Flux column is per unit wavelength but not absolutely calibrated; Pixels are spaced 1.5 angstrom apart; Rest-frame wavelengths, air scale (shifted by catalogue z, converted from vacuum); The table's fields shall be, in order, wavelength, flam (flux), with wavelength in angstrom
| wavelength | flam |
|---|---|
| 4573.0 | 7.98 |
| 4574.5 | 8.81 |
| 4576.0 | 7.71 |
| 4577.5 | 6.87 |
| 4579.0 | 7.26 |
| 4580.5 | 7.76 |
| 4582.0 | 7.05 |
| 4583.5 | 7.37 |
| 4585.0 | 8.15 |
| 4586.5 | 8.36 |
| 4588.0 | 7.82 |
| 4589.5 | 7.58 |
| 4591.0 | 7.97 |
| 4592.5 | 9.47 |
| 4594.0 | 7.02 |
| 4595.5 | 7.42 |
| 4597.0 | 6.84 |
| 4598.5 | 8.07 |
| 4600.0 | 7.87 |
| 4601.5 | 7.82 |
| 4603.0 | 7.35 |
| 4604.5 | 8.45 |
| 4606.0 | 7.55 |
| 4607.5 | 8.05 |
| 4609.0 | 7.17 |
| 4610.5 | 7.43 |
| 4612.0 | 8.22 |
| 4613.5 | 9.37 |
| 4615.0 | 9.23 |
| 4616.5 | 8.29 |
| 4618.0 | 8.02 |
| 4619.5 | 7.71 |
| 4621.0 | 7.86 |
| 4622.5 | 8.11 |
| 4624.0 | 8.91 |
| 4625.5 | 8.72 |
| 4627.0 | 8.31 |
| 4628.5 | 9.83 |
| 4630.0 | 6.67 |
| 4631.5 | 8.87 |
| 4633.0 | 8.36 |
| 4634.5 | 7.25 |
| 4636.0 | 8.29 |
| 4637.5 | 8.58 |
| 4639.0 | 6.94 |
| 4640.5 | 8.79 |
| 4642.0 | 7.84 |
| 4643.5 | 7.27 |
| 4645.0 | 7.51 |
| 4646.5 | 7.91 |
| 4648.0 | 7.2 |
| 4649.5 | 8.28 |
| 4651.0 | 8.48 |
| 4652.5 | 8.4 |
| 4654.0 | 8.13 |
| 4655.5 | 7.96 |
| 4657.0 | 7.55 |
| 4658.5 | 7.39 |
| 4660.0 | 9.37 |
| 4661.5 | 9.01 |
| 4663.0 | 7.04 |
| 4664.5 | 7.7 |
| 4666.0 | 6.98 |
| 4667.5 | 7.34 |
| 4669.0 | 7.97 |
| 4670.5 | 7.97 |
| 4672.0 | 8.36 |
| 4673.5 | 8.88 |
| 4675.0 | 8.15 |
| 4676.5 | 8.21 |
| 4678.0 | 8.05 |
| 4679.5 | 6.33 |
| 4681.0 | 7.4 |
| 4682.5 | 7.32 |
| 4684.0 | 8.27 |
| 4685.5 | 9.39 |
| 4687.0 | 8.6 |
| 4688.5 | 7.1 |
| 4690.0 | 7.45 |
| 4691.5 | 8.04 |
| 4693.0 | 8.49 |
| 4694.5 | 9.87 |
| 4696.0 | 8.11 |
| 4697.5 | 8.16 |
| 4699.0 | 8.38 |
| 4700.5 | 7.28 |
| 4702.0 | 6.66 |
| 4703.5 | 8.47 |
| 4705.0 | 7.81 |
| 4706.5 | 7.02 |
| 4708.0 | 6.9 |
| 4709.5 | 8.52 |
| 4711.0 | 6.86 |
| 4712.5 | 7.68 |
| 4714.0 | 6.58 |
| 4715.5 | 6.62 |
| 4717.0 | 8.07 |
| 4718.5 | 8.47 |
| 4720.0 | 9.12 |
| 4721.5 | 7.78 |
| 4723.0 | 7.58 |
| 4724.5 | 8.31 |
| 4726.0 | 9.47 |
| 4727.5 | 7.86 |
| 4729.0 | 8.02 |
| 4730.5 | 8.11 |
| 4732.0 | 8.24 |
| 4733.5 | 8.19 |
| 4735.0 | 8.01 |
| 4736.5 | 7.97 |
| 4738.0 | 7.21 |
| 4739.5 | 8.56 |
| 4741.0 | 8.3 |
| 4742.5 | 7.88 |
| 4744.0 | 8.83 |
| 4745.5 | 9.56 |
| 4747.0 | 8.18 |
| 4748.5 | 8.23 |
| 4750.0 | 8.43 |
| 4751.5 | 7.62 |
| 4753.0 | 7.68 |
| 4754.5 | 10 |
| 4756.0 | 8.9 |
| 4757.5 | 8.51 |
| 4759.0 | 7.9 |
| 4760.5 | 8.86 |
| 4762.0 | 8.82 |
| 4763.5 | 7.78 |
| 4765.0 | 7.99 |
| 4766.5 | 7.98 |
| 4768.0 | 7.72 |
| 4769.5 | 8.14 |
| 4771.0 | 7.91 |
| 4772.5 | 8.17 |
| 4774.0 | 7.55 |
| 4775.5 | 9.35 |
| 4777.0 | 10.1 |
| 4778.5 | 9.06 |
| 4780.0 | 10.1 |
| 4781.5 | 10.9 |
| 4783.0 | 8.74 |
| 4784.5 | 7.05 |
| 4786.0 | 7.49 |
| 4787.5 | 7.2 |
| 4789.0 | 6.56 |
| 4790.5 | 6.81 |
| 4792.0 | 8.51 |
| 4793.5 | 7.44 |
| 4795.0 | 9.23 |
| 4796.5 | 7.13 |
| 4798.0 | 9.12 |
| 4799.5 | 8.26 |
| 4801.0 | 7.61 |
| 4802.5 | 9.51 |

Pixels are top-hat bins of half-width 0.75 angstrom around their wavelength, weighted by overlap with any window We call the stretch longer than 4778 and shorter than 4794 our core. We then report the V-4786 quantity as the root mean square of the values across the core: 8.28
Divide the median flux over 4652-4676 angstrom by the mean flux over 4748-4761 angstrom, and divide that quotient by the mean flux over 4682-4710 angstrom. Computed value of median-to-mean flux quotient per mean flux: 0.118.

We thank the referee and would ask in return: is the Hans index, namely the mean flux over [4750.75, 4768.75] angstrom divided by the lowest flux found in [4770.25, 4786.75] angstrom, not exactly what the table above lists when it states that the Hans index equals 1.18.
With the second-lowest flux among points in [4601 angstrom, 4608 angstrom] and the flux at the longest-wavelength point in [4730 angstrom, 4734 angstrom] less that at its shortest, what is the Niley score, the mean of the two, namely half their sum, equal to 3.8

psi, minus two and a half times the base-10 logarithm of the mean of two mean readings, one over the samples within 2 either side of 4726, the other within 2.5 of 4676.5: -2.30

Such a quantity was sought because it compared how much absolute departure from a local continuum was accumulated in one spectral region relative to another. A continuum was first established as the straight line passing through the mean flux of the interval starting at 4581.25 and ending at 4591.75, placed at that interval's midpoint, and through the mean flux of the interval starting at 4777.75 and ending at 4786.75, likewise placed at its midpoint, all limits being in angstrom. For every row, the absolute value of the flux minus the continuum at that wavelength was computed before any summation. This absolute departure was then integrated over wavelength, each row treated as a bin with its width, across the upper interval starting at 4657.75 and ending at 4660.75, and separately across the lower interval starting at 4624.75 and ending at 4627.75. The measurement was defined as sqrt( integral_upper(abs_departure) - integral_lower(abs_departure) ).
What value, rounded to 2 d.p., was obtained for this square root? 1.17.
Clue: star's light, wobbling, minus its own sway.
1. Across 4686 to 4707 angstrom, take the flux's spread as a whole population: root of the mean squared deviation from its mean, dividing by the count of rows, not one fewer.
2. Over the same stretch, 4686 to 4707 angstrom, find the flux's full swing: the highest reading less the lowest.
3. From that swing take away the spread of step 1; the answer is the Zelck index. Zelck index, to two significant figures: 2.4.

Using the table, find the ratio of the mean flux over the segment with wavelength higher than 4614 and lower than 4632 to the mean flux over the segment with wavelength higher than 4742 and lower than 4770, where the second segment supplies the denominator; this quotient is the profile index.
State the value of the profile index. 1.001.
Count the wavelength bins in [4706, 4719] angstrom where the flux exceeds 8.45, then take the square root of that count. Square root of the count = 1.4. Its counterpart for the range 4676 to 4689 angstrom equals 1.4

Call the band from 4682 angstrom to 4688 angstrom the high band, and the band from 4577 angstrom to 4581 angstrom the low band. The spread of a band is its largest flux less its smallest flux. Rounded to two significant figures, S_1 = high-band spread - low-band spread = 1.2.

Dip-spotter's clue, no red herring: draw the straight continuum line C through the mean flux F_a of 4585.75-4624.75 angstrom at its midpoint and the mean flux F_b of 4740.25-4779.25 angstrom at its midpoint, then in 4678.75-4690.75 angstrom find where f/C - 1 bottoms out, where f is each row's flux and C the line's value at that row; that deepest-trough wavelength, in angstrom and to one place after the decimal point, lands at 4679.5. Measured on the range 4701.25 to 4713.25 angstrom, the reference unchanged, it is 4702.0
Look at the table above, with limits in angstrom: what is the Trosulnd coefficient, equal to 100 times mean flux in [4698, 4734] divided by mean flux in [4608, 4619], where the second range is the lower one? 95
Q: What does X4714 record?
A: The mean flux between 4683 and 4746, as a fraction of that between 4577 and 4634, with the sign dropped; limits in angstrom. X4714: 1.01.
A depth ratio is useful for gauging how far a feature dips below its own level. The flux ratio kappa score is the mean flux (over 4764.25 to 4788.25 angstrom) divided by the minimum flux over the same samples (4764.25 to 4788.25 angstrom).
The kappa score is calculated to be 1.20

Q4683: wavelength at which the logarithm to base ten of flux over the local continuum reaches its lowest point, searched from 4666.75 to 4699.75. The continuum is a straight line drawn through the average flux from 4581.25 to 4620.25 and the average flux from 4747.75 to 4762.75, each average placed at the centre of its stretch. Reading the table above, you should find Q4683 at 4679.5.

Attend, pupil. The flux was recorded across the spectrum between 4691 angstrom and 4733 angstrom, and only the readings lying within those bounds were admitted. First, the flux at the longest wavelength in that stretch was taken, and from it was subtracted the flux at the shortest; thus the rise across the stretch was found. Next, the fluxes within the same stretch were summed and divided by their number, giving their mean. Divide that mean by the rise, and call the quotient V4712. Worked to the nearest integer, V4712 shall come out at 40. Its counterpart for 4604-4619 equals -19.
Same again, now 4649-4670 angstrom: -26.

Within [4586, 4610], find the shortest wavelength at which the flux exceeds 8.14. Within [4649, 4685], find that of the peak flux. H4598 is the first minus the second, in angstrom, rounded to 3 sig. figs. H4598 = -73.5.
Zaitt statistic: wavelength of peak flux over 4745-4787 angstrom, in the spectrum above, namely 4781.5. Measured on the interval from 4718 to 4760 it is 4754.5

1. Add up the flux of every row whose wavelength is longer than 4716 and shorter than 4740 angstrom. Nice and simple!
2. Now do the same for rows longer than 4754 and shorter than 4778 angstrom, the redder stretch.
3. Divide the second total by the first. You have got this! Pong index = 1.04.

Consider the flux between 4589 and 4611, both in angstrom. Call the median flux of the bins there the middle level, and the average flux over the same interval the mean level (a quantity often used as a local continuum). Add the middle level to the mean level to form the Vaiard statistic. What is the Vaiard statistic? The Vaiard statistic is 15.3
